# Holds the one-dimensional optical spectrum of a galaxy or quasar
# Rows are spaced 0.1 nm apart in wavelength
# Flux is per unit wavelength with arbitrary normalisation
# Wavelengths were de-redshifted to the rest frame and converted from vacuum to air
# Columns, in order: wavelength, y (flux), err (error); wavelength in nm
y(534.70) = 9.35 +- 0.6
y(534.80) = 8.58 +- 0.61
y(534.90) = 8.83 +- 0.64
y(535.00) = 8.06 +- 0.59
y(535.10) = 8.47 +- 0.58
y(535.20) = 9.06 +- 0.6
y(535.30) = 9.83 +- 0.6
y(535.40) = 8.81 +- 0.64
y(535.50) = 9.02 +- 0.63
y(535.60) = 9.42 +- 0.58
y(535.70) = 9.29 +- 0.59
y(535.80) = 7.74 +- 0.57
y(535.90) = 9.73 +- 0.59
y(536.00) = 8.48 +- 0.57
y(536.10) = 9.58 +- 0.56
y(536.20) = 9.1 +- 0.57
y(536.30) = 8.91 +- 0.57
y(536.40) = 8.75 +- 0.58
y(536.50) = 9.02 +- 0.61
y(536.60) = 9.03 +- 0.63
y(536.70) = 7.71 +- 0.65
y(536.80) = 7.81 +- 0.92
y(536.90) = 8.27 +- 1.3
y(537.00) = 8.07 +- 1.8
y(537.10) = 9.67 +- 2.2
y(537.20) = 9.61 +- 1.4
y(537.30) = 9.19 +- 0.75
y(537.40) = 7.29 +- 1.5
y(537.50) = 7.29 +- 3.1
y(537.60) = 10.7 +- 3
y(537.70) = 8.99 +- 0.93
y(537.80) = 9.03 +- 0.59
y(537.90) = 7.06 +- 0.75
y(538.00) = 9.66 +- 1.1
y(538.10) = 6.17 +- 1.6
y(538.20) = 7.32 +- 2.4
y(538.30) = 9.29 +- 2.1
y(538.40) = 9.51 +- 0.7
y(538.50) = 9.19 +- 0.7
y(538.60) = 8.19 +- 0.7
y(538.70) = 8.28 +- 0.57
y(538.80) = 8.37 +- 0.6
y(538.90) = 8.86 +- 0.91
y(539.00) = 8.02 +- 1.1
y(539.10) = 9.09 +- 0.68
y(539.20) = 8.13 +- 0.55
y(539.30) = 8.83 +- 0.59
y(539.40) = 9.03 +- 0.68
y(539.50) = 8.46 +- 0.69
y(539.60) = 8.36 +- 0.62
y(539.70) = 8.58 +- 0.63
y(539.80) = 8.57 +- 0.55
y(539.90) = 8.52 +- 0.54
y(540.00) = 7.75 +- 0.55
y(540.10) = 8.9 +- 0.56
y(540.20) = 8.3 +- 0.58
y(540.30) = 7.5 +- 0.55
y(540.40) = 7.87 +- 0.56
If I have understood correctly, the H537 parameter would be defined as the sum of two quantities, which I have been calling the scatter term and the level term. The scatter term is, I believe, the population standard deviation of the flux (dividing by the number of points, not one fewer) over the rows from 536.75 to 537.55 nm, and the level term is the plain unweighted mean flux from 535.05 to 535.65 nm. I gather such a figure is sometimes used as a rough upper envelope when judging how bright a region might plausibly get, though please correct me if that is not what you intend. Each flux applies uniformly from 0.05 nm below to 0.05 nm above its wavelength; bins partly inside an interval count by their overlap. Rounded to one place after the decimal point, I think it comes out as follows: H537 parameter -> 10.0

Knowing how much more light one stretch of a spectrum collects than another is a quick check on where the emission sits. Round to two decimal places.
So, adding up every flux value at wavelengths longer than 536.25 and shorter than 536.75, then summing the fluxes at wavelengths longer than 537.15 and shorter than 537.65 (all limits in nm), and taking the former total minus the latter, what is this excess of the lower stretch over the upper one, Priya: -0.66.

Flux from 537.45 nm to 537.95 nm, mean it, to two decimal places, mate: 8.61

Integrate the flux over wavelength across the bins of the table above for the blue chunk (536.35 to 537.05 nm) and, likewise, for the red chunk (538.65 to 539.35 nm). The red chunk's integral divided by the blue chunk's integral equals 1.02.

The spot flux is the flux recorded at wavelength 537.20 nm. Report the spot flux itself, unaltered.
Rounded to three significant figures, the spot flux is 9.61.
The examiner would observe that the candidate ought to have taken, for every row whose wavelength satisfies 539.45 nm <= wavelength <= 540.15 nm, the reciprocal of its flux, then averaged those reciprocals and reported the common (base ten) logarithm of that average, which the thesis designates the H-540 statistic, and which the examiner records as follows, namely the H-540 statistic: -0.926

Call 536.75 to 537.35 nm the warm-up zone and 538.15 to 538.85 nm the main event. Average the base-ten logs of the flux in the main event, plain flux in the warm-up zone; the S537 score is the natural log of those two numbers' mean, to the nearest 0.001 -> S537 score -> 1.579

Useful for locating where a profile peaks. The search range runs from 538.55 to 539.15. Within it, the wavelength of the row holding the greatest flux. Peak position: 539.10 nm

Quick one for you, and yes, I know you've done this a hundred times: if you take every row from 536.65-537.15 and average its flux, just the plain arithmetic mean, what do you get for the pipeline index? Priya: 8.31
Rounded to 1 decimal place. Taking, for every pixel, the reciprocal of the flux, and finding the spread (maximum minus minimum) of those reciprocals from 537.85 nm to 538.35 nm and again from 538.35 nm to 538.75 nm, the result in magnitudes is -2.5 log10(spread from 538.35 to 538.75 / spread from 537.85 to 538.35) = 1.3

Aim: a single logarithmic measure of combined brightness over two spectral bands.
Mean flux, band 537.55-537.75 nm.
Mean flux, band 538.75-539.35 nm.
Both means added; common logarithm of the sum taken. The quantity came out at 1.26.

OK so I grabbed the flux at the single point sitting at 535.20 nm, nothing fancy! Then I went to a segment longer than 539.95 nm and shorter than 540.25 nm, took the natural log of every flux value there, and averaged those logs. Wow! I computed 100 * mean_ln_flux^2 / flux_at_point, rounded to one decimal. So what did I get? 49.5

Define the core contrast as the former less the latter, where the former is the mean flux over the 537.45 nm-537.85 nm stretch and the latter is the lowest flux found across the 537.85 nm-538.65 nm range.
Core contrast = 2.8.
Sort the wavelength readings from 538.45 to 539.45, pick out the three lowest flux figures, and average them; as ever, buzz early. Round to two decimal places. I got 8.11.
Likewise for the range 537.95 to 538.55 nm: 7.56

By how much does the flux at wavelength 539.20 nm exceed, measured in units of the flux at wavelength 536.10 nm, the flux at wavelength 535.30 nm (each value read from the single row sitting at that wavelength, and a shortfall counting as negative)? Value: -0.18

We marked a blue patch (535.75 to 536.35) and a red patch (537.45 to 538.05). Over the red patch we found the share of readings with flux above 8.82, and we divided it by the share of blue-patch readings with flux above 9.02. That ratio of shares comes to 1.3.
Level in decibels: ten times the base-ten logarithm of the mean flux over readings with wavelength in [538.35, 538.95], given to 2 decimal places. 9.41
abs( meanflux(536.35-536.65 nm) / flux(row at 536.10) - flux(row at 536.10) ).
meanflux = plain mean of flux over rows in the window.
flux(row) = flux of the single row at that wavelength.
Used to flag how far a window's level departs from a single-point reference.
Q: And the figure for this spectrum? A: 8.65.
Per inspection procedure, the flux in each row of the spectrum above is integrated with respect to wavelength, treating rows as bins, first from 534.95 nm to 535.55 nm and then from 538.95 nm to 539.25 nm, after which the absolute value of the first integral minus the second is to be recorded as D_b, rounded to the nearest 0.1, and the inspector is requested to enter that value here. 2.8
